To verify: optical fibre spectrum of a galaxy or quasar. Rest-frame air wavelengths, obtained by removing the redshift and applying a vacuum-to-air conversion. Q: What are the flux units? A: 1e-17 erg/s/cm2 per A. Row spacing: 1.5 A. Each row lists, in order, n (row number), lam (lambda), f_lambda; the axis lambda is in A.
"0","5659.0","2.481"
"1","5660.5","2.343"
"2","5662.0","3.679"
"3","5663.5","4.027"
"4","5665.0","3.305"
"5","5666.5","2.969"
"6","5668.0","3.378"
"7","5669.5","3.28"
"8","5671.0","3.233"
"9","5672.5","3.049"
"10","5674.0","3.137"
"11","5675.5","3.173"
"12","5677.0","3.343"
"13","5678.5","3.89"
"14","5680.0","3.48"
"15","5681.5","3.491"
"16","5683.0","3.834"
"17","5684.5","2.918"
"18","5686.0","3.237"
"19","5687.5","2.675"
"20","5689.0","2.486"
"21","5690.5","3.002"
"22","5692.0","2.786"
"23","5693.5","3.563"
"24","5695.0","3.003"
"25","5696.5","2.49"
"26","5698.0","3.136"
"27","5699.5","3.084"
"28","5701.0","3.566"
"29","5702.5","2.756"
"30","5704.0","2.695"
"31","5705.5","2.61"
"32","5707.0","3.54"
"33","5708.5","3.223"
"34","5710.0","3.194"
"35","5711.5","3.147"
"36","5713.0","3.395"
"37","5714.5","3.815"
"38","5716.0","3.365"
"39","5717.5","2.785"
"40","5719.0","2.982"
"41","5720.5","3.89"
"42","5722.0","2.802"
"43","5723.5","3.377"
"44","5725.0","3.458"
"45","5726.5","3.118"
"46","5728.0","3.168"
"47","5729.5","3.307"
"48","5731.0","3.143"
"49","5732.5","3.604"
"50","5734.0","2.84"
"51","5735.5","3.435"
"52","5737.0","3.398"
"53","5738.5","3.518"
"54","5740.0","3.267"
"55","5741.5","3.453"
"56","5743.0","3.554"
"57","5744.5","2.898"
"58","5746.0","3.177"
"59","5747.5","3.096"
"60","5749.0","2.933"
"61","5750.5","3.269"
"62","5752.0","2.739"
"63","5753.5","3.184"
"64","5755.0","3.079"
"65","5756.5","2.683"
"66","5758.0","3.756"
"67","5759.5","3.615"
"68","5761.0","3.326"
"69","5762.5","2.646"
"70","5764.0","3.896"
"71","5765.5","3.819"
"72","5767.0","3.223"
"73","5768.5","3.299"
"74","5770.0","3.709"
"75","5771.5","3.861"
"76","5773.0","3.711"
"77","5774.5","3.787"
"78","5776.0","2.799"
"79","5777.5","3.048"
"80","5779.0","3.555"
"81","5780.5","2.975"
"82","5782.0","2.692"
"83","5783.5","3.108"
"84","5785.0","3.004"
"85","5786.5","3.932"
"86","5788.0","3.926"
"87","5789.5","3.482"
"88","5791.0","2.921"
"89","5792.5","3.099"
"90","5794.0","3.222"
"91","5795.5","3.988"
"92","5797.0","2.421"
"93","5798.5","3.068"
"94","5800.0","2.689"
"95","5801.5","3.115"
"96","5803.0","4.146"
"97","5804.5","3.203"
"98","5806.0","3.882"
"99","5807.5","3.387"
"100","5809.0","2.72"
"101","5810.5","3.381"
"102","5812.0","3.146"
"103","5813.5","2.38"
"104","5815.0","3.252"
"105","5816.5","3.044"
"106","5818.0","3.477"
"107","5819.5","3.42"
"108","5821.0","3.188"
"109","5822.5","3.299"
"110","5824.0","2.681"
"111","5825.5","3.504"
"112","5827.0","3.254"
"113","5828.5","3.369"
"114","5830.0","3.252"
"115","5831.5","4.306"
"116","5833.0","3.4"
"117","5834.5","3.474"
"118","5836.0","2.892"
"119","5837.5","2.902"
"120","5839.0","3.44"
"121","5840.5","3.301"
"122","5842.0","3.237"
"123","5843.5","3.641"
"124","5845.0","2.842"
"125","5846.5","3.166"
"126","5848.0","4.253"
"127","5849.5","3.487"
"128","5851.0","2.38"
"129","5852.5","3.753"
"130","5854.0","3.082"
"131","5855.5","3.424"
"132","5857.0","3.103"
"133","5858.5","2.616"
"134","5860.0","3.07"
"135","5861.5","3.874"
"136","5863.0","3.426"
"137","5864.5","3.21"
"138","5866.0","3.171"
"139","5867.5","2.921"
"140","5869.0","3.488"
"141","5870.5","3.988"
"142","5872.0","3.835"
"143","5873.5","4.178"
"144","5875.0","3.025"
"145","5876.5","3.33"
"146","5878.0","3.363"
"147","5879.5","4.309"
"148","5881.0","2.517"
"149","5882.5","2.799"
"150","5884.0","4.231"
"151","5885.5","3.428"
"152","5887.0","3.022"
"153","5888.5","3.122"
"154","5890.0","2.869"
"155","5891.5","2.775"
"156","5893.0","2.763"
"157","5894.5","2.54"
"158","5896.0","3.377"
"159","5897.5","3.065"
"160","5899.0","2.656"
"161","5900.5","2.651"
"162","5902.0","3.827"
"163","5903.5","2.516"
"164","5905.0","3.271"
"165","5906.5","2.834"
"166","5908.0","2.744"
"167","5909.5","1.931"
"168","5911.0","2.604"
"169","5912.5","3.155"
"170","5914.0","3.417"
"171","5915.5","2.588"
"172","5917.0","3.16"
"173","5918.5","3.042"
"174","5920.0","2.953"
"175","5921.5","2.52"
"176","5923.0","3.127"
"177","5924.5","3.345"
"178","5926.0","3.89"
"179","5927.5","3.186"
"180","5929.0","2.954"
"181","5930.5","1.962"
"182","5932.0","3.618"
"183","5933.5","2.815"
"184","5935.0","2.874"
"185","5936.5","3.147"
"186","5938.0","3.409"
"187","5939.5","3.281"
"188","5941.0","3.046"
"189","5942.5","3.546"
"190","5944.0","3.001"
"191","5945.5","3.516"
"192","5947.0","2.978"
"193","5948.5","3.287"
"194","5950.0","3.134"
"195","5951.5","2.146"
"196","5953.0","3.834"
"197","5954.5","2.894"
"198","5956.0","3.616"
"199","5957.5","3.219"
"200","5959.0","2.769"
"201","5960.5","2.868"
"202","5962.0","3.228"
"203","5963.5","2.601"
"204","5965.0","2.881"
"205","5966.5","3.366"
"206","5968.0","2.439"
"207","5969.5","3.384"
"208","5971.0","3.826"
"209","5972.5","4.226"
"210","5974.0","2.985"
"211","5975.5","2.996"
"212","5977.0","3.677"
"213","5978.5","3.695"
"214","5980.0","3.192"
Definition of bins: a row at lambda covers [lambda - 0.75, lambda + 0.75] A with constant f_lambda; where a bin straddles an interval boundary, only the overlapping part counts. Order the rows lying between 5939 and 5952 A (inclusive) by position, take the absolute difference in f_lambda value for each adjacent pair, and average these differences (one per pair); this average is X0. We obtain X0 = 0.47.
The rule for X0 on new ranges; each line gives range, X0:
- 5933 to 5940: 0.18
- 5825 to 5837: 0.44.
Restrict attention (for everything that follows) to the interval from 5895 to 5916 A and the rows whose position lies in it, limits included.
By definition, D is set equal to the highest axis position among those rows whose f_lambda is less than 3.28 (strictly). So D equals 5915.5 A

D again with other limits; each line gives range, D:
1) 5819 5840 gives 5837.5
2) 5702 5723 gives 5722.0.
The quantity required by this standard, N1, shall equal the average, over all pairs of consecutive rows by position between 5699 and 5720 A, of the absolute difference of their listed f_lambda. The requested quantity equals 0.36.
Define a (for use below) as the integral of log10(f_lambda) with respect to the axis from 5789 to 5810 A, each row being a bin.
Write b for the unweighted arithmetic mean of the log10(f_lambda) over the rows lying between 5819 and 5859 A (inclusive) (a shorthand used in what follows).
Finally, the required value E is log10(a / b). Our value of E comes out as 1.32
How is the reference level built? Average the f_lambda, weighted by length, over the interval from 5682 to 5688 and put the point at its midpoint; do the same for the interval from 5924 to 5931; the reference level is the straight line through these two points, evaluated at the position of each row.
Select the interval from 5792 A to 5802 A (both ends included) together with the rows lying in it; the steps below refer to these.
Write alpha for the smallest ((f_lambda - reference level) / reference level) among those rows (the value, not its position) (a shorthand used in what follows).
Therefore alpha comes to -0.23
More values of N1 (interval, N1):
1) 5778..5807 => 0.56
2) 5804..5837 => 0.47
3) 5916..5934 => 0.58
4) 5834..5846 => 0.36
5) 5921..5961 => 0.56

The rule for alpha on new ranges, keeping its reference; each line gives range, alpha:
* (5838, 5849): -0.09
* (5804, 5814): -0.24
